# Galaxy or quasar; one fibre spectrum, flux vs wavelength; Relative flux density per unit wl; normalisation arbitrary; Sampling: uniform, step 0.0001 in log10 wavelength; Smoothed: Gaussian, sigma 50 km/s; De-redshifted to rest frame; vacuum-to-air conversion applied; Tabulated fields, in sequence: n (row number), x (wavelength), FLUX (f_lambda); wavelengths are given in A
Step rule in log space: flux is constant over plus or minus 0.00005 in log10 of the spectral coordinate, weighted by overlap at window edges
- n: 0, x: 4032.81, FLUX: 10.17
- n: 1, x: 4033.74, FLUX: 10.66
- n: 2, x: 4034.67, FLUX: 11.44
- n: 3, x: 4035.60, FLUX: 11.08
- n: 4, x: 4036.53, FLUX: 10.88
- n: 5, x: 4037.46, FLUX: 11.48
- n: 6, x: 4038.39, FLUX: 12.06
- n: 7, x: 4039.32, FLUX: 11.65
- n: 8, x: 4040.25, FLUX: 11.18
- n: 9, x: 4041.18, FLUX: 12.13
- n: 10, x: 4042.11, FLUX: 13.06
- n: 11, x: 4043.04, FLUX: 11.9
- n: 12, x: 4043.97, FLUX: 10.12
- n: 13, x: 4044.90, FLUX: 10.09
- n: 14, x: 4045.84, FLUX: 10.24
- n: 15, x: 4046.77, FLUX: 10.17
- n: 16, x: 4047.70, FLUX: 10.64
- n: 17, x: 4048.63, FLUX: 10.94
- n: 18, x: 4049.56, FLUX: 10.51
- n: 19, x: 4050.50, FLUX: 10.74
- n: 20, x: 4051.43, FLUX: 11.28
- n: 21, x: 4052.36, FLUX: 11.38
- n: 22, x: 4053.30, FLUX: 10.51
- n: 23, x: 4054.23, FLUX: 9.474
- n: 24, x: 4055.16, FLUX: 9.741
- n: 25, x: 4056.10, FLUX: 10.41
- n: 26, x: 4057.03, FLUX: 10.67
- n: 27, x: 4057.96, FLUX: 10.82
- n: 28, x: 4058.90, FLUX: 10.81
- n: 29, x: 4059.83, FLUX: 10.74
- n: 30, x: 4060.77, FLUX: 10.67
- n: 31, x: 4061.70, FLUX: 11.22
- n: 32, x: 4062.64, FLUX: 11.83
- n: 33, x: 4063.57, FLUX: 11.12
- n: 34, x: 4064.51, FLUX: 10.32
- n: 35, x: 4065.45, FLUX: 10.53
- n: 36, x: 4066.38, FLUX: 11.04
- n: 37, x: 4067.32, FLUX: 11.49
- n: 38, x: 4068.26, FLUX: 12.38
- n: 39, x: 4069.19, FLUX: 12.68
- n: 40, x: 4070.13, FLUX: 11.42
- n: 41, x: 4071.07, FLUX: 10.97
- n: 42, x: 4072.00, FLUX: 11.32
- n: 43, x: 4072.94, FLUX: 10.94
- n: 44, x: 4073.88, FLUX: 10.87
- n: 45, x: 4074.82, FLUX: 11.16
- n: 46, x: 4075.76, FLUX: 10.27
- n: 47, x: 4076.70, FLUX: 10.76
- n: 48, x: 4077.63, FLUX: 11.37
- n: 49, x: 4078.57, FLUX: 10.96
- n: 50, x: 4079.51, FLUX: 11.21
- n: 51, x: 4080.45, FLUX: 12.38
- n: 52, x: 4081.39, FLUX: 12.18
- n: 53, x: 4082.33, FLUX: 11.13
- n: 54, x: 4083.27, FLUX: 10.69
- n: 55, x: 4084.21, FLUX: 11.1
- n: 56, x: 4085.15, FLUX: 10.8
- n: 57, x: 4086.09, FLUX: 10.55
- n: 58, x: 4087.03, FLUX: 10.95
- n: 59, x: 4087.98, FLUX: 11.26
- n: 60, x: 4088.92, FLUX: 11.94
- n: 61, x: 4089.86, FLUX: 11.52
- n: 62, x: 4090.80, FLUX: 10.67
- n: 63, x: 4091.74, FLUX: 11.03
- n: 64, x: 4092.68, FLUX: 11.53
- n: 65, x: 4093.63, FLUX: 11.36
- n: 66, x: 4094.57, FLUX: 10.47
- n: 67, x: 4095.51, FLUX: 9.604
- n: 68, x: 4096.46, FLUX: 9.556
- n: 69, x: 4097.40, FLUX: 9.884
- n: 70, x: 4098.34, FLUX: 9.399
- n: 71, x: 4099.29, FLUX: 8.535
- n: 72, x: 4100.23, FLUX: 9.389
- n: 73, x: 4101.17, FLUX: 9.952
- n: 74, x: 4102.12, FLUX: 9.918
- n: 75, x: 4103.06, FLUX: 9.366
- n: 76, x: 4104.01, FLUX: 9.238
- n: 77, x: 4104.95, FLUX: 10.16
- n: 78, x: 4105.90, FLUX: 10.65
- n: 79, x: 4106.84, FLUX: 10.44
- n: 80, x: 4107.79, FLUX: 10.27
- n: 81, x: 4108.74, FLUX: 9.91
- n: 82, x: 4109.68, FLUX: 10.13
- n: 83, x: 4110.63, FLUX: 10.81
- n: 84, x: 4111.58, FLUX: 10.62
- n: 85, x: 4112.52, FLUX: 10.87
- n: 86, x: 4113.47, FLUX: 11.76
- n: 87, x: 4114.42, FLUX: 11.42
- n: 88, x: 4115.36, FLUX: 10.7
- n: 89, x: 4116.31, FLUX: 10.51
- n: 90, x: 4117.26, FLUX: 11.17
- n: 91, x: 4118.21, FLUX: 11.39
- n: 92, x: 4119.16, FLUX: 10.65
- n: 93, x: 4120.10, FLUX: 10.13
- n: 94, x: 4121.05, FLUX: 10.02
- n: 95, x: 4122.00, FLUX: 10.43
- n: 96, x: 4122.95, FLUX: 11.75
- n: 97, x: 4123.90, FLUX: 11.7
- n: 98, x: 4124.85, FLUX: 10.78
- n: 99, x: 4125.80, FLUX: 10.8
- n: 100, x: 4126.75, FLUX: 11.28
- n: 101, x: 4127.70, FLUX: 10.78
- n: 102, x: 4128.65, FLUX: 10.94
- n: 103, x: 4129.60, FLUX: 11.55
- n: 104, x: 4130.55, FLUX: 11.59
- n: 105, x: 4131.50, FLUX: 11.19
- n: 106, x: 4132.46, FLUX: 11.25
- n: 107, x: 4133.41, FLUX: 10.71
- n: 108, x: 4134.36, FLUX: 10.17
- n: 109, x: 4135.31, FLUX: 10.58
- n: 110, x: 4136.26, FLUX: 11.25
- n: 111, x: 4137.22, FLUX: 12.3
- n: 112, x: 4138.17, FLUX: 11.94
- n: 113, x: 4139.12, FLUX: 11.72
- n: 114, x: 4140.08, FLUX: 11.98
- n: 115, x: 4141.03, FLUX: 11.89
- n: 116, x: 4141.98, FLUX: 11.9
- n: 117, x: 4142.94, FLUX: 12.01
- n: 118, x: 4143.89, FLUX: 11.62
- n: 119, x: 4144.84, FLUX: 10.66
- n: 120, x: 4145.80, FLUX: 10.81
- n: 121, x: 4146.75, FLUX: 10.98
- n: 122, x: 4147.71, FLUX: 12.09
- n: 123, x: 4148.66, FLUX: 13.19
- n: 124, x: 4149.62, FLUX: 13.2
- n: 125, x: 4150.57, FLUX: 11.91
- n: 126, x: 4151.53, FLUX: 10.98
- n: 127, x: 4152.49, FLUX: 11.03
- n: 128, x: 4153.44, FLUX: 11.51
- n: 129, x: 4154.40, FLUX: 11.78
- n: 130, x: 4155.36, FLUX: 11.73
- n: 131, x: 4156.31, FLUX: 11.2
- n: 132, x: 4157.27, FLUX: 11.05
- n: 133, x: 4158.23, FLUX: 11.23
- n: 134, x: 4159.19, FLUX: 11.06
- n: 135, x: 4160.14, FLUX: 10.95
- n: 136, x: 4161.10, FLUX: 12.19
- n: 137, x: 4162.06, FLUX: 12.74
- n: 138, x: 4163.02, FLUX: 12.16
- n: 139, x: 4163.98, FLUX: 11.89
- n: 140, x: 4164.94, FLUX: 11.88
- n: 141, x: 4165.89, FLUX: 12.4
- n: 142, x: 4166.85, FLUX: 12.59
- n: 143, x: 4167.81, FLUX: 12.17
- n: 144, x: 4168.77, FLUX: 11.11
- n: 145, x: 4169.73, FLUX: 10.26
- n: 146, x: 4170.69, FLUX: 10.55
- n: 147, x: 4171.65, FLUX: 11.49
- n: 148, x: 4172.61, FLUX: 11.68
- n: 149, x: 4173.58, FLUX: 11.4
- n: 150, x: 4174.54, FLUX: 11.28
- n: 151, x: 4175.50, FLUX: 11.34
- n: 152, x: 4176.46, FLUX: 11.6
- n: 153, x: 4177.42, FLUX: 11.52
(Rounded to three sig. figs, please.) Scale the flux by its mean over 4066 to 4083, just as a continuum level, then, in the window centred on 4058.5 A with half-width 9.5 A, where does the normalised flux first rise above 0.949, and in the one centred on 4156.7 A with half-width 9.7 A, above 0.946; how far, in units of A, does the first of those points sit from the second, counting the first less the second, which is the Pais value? -96.3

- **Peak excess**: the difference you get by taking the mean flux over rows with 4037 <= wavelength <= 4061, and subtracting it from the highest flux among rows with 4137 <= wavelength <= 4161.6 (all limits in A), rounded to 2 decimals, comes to 2.30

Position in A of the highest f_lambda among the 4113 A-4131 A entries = 4113.47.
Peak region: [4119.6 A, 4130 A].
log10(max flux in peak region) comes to 1.07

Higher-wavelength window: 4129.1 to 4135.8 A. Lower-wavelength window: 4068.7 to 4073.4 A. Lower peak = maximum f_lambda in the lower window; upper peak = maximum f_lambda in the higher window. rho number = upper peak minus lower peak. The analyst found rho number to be -1.1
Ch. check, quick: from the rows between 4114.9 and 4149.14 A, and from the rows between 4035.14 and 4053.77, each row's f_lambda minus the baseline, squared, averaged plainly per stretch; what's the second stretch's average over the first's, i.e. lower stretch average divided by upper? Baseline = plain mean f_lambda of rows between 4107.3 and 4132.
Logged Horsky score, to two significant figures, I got 1.1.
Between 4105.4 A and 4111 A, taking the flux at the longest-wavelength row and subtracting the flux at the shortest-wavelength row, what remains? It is 0.16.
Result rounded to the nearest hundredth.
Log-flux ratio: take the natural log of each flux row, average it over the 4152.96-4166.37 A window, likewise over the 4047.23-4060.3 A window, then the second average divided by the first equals 0.96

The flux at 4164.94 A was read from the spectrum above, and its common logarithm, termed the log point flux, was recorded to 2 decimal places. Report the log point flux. 1.07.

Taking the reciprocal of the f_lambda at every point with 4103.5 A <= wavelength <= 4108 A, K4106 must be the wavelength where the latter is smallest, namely 4105.90 A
